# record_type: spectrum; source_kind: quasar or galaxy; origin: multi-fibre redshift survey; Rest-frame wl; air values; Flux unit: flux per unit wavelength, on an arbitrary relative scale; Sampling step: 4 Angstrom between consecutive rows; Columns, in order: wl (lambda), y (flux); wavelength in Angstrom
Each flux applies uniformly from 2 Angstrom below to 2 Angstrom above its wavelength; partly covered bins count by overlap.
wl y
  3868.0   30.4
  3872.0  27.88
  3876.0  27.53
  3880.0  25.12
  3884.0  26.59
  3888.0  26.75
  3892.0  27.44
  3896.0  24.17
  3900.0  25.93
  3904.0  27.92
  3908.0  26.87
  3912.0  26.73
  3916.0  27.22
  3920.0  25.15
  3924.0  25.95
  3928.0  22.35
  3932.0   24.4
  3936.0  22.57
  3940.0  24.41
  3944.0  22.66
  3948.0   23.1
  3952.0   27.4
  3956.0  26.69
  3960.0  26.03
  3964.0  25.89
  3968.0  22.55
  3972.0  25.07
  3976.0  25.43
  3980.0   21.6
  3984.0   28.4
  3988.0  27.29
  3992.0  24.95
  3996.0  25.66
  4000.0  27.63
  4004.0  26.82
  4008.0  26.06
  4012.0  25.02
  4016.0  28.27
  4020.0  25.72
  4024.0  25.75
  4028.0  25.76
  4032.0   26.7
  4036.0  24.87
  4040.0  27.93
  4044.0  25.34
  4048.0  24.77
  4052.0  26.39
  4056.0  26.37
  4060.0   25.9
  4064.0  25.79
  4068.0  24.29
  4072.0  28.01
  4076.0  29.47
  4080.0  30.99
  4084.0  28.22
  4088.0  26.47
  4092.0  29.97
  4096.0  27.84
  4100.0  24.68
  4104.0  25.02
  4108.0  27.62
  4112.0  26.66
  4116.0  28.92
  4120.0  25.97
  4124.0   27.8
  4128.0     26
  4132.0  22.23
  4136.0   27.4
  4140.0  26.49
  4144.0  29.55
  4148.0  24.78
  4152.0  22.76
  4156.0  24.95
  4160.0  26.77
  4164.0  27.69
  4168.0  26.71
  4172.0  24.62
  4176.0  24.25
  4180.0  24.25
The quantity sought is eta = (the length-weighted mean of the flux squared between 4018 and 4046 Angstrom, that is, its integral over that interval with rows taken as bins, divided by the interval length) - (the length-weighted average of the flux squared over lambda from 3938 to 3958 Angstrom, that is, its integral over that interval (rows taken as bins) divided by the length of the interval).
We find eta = 56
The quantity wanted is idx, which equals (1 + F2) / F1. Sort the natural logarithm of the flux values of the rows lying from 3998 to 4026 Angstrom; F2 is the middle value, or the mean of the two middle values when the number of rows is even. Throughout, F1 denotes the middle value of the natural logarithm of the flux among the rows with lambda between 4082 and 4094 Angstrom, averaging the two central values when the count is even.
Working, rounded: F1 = 3.34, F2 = 3.26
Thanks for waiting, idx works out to 1.28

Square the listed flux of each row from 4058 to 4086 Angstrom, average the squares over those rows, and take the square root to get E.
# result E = 27.6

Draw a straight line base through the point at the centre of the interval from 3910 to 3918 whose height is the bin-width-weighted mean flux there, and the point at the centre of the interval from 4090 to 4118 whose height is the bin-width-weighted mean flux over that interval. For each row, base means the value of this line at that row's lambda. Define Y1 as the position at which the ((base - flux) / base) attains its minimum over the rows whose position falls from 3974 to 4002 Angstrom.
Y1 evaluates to 3984.0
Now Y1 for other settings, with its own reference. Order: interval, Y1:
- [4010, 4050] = 4016.0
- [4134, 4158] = 4144.0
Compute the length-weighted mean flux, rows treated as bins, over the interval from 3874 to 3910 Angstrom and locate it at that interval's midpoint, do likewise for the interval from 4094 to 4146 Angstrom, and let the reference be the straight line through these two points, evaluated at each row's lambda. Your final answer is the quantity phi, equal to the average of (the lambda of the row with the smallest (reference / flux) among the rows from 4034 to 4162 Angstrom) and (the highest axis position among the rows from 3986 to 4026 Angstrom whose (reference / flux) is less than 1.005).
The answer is 4048 Angstrom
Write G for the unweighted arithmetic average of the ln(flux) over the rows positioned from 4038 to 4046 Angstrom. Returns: 3.28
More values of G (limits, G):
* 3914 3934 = 3.22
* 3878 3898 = 3.26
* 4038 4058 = 3.26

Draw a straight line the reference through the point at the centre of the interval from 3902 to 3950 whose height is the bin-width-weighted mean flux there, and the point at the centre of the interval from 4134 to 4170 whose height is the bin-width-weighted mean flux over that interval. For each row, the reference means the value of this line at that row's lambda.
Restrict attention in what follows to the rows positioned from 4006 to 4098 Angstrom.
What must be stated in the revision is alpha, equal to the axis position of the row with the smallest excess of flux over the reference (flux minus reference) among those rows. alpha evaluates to 4068.0 Angstrom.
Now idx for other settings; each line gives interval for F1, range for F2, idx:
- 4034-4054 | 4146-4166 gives 1.30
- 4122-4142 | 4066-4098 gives 1.32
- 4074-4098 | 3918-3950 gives 1.24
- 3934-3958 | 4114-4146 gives 1.36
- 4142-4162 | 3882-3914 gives 1.33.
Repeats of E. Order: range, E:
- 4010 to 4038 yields 26.0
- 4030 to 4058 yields 26.1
